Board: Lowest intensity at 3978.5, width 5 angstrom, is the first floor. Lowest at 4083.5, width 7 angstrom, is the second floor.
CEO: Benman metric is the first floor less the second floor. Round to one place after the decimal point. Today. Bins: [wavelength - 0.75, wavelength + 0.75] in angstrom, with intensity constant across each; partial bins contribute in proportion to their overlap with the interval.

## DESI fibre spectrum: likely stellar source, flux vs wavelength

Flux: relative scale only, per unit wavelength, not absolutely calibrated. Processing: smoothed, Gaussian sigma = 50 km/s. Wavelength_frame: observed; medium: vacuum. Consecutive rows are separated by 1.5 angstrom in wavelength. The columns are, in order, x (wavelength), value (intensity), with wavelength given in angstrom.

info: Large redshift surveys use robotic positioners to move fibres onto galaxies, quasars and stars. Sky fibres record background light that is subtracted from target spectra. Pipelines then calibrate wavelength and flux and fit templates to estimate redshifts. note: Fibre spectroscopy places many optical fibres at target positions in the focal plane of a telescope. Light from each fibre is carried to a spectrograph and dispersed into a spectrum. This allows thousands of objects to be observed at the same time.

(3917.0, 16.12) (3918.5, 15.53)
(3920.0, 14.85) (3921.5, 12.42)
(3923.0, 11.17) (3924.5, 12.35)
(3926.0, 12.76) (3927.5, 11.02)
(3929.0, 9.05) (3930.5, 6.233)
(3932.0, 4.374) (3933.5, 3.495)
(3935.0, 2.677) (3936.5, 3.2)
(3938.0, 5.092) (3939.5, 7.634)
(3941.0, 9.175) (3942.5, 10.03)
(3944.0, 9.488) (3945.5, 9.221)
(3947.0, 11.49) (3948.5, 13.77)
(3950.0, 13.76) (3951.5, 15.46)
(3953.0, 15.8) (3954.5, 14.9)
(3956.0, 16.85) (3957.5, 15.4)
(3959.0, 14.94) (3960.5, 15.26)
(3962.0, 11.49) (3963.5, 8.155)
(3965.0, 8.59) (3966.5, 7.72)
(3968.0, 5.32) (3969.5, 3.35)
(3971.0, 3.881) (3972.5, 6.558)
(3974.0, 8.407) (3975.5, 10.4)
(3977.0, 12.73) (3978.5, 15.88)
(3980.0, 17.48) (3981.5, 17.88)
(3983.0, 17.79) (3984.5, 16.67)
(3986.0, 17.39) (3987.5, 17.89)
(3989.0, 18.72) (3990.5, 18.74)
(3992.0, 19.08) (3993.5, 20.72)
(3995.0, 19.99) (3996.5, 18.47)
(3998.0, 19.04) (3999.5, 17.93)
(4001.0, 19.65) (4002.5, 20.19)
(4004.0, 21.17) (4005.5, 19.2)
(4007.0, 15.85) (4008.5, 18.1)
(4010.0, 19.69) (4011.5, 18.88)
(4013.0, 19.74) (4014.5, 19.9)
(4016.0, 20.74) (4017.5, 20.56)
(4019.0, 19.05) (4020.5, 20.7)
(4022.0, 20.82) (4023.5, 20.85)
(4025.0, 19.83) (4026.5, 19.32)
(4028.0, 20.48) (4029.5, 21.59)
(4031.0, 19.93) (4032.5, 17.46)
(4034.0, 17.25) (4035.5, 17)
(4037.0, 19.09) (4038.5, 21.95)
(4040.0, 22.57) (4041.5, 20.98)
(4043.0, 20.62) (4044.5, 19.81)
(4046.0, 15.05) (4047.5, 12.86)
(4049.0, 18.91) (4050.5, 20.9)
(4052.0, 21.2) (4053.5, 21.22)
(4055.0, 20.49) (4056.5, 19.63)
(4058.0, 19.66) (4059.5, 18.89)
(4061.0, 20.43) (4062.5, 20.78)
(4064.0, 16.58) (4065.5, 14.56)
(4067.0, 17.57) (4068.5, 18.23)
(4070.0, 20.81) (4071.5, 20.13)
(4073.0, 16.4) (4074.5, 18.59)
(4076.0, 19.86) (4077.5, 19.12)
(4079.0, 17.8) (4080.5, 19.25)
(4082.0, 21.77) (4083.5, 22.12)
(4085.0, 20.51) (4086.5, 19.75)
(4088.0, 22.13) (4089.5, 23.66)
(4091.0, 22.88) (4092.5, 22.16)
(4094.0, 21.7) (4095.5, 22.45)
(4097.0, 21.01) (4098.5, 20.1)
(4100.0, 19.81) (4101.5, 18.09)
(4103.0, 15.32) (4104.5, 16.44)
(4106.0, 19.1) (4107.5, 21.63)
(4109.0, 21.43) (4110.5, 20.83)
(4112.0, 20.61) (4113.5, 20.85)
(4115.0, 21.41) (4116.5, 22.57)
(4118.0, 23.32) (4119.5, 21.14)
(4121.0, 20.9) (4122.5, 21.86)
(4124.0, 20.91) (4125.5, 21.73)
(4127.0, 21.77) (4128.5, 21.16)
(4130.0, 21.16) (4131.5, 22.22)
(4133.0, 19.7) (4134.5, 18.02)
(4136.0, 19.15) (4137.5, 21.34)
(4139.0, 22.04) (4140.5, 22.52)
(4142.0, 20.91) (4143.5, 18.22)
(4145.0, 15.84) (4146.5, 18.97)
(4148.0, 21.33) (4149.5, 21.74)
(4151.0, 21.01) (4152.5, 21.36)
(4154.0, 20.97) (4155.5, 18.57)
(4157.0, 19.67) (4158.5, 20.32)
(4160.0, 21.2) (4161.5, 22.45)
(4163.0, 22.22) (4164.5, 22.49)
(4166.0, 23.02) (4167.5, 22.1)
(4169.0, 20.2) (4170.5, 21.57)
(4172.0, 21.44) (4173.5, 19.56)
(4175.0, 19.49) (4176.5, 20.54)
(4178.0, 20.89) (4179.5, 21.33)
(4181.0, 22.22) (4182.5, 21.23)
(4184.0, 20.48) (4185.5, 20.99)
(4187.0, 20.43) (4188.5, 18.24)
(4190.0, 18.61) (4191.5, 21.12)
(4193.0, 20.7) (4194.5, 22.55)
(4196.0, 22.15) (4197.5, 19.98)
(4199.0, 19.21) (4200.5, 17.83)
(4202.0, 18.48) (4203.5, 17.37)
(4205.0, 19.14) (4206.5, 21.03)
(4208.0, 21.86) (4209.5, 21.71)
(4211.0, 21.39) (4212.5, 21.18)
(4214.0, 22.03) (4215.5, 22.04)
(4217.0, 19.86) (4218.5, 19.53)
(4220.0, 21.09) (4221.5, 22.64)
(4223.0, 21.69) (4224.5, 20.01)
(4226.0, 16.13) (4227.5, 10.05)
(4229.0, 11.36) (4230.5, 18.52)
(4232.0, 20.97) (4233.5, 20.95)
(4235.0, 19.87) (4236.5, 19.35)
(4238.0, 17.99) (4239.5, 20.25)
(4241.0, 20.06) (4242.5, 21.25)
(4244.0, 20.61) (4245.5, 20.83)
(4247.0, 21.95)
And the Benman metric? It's -6.5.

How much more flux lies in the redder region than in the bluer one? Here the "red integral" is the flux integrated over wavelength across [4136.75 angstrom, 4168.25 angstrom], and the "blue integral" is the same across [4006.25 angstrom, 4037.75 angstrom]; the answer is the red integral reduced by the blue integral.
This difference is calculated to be 47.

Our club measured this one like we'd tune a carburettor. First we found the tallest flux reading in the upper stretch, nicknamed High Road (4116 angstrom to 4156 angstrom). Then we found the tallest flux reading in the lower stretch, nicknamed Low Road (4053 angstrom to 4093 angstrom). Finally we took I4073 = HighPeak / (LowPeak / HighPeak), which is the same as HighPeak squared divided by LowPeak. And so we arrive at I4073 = 23.0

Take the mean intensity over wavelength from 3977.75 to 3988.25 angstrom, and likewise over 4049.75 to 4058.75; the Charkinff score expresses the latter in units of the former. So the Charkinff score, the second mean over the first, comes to 1.19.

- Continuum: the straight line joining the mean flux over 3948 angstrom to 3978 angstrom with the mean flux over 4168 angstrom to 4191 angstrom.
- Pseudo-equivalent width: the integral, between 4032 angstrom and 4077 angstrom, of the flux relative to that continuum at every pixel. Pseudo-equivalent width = 57 angstrom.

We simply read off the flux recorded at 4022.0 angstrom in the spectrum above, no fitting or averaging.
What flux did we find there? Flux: 20.82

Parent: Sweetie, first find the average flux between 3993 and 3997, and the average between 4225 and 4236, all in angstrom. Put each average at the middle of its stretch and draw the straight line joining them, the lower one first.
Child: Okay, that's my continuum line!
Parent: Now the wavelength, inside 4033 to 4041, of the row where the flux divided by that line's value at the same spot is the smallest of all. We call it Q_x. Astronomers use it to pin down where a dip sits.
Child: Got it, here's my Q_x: 4035.5 angstrom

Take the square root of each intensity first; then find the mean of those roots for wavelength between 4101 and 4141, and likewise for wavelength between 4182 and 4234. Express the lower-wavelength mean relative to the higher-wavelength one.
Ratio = 1.02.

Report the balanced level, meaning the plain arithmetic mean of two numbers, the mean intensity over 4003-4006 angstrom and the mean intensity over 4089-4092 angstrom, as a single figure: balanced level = 21.7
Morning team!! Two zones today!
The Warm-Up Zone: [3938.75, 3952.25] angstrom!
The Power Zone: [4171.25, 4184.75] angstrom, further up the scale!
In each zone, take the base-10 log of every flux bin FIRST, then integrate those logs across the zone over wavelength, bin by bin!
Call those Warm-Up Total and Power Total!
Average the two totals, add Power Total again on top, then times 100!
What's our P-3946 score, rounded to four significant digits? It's 3367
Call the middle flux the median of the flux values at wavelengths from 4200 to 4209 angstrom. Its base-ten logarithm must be 1.27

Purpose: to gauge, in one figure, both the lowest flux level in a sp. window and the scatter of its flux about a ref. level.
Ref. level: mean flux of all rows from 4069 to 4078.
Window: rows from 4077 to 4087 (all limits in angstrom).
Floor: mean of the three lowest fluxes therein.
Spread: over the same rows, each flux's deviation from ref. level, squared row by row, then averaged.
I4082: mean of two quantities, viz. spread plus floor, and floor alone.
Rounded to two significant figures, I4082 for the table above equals 20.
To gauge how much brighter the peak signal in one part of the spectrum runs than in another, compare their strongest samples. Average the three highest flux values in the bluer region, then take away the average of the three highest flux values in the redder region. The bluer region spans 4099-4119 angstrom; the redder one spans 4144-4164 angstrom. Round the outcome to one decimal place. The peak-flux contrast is 0.4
